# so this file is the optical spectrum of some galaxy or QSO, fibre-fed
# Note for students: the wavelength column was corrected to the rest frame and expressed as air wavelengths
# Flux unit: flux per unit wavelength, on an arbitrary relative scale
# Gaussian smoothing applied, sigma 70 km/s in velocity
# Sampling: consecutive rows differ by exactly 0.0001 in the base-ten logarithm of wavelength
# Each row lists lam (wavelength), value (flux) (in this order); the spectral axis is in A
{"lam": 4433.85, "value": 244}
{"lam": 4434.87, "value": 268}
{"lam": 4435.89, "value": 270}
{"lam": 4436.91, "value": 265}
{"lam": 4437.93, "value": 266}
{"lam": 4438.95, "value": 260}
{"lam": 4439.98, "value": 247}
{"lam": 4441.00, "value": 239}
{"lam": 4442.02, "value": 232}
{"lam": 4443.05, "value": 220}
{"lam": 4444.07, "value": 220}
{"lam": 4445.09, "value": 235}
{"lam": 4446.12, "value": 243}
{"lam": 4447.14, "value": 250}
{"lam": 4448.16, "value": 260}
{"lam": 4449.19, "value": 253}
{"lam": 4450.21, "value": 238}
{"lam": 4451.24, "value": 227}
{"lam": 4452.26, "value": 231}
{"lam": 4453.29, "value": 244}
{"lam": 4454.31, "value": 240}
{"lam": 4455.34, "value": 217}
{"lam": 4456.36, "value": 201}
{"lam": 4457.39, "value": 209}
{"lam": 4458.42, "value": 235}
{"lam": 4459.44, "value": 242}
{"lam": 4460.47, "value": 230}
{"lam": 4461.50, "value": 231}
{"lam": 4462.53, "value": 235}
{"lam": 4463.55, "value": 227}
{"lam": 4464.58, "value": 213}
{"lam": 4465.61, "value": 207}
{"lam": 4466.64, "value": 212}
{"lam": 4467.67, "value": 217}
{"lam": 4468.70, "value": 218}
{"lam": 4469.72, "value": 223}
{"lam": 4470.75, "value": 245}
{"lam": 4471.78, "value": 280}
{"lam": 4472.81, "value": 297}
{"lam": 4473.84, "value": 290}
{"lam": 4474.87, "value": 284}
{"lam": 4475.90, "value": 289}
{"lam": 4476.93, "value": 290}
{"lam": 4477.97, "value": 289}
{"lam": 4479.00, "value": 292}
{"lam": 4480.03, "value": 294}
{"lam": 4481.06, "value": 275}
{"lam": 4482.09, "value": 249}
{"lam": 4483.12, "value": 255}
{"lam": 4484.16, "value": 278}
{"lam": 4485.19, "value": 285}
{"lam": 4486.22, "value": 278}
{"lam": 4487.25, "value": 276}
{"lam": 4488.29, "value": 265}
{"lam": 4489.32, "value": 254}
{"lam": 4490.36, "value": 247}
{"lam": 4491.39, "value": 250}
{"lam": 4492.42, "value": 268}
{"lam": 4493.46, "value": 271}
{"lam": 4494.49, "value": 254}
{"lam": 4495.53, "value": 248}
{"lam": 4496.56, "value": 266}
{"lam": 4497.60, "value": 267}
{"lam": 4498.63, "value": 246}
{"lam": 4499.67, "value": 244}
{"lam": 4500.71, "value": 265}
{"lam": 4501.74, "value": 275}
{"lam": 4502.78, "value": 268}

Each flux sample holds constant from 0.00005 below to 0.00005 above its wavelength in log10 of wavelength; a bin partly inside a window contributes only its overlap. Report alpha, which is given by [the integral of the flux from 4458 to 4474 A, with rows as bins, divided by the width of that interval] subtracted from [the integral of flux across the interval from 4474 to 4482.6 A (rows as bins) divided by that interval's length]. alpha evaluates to 46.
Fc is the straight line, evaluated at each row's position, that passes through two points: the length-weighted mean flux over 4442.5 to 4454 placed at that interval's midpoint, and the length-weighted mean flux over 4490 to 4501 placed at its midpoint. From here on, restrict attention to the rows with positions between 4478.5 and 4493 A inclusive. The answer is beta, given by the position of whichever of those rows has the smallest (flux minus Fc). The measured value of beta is 4490.36 A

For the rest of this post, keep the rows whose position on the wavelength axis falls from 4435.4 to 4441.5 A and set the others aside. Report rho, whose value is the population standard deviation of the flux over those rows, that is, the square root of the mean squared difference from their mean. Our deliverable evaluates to 11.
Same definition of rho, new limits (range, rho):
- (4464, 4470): 5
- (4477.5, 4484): 18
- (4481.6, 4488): 13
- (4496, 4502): 11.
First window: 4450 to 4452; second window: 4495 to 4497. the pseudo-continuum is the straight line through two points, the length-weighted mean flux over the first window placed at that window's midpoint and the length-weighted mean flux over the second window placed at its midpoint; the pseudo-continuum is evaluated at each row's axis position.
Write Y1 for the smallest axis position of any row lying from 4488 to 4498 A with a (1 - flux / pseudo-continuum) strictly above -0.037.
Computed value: 4489.32 A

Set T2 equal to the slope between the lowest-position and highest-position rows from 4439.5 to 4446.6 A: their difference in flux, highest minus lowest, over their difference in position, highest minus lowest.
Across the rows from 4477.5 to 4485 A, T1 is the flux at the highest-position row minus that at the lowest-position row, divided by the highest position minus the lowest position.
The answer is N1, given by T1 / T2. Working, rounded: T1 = -1.8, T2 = -1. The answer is 2.7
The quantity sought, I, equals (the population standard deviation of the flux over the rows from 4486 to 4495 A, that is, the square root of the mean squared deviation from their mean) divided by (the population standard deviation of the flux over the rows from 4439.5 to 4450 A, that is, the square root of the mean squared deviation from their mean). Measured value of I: 0.9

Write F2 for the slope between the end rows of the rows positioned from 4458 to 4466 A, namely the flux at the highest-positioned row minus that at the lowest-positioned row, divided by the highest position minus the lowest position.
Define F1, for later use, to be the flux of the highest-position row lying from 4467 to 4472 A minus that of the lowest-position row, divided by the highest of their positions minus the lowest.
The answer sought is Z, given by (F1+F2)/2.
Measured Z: 5.7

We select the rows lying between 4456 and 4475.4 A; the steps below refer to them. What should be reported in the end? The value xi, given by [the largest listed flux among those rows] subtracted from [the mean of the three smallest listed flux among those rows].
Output -91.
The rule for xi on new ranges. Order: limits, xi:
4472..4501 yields -51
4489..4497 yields -23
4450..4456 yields -19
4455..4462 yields -33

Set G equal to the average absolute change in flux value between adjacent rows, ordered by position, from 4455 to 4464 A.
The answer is 10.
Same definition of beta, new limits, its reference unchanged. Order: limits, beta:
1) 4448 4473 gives 4456.36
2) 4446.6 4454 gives 4451.24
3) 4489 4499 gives 4498.63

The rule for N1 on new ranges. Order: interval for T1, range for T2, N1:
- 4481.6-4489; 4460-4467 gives -0.9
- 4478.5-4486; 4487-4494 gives 1.4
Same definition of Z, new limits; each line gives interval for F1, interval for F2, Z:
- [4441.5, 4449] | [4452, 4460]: 3.0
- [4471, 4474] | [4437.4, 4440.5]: -2.2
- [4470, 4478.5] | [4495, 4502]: 5.2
